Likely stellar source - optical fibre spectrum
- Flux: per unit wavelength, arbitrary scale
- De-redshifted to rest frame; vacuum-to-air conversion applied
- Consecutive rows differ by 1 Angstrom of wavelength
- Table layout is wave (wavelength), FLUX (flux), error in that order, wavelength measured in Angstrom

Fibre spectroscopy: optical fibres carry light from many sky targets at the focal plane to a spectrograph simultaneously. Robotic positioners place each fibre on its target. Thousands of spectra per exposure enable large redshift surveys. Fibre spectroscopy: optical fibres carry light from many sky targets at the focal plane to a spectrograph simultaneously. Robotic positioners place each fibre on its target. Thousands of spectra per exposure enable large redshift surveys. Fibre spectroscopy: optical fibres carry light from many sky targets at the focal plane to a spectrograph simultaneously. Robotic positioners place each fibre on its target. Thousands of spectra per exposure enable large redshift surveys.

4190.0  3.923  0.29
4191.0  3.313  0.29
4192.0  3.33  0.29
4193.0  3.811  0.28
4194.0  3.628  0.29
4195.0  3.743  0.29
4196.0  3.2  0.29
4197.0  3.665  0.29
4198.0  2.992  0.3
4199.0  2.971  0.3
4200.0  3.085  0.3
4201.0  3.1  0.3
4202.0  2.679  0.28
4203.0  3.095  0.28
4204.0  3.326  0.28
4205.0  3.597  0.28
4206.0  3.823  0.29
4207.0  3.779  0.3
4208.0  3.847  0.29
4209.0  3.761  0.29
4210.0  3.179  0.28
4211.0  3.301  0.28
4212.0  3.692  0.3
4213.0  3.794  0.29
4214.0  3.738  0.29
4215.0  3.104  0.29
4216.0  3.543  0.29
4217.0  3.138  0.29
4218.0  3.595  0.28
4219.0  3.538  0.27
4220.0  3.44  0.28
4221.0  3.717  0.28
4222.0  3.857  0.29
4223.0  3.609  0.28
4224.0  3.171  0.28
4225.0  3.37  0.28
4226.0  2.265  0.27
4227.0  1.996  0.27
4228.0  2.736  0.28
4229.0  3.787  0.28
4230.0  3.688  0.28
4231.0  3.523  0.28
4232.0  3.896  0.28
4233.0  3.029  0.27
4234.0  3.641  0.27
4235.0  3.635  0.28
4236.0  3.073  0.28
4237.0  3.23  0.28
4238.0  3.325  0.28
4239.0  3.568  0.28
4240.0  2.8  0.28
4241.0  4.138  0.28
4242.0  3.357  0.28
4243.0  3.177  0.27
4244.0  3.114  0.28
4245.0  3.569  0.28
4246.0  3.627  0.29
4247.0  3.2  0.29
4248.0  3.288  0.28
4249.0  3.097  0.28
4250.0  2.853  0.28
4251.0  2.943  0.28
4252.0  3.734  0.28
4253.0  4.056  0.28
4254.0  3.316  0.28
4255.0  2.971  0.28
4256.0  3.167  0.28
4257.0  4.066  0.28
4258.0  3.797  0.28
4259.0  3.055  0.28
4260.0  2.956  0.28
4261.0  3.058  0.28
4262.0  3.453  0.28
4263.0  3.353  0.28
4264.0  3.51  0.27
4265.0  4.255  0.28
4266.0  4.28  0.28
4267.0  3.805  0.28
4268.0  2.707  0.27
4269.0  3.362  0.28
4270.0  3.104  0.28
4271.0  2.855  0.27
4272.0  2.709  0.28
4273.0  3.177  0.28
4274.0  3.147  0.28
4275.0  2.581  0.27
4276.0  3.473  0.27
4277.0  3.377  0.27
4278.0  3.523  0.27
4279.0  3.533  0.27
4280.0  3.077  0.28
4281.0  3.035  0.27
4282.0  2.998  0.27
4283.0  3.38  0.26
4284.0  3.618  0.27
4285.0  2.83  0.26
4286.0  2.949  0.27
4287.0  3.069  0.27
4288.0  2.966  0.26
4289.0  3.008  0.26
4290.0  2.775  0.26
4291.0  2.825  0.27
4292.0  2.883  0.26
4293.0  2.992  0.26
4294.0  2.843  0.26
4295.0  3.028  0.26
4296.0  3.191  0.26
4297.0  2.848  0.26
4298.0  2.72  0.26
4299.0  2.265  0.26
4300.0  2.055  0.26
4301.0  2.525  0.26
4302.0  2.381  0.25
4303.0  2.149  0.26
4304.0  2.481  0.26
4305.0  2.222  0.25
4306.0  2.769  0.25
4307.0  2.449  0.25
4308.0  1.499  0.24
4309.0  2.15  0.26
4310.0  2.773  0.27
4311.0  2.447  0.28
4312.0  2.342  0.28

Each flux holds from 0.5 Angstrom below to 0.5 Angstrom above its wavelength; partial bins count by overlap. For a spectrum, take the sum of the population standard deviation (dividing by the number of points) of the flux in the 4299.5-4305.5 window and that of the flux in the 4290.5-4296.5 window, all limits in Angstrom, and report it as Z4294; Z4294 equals 0.30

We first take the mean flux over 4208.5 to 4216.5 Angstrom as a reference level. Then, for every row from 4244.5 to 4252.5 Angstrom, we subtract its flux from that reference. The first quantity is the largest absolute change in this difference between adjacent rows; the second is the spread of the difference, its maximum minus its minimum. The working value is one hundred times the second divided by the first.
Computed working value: 111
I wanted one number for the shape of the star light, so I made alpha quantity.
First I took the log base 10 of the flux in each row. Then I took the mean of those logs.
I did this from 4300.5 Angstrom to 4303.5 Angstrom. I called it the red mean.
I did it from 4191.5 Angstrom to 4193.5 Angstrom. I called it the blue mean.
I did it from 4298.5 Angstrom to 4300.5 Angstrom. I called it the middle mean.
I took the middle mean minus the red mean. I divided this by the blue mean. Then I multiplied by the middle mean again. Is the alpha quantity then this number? -0.02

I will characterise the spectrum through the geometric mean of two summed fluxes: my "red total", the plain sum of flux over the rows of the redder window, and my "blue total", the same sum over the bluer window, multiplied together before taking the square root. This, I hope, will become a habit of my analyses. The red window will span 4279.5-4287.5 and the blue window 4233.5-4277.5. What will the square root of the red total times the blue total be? 61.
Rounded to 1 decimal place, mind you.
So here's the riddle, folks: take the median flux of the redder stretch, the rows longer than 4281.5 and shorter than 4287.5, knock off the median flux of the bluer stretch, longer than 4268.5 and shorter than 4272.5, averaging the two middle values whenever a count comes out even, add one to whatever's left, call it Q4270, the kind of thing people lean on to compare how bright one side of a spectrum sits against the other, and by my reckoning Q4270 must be 1.1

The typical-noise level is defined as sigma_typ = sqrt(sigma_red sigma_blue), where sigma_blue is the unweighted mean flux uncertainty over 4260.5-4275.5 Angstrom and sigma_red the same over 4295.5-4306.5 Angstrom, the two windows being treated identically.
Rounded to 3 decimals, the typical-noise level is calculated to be 0.267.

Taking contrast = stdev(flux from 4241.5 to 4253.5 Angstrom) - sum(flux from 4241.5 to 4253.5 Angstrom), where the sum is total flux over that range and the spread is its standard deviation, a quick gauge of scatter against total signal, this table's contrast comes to -39.7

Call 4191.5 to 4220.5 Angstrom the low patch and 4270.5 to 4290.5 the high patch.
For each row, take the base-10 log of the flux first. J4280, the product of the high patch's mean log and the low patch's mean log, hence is 0.261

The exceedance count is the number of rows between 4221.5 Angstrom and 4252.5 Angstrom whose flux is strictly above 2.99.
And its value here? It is 25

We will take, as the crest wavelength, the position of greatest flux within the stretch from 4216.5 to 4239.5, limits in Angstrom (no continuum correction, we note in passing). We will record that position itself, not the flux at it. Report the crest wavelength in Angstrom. 4232.0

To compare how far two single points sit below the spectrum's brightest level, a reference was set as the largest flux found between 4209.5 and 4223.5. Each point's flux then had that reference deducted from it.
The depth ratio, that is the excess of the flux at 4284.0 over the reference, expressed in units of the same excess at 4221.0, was 1.7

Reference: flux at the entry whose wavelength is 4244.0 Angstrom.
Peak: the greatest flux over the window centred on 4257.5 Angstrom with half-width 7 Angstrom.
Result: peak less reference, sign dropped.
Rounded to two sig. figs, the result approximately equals 0.95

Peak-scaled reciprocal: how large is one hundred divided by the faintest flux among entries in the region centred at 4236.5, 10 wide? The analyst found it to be 35.7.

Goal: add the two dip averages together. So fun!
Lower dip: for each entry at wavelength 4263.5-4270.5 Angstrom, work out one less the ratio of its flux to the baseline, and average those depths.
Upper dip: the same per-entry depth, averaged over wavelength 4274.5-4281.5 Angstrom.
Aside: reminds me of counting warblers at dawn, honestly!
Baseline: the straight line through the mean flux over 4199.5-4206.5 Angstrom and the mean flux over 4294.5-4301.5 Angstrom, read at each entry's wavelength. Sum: -0.413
